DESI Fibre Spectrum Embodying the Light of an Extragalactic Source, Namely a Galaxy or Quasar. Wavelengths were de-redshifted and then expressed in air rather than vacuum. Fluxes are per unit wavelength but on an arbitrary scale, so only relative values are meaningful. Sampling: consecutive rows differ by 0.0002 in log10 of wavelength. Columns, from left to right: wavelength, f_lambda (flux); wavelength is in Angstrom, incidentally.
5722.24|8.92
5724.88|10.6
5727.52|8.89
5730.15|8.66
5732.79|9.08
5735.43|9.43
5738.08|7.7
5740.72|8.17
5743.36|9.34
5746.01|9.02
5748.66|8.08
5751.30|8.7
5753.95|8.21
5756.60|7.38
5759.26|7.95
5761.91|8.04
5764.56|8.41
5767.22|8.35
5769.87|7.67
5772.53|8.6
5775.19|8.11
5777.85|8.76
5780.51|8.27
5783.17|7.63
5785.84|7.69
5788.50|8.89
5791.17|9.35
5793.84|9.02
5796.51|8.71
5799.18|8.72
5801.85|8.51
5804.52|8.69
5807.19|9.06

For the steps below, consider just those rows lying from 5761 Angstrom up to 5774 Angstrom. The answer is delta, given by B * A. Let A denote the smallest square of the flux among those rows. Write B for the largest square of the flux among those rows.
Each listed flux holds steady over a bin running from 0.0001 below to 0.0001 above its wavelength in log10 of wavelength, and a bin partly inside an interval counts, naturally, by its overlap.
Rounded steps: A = 58.8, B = 74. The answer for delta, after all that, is 4351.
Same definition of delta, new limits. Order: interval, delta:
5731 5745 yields 5272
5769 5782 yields 4514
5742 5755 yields 5695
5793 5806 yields 5892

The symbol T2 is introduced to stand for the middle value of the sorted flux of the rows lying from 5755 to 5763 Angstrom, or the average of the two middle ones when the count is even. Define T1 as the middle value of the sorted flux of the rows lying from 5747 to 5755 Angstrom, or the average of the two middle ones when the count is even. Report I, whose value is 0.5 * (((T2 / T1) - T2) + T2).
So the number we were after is 0.48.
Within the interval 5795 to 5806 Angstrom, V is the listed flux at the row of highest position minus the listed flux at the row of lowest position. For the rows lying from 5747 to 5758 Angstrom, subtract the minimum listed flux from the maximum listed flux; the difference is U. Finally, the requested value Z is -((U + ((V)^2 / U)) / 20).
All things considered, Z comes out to -0.07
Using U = 1.3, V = -0.02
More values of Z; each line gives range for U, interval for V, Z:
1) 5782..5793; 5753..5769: -0.09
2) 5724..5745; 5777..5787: -0.16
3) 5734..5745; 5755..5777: -0.10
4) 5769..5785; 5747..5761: -0.06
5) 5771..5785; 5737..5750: -0.06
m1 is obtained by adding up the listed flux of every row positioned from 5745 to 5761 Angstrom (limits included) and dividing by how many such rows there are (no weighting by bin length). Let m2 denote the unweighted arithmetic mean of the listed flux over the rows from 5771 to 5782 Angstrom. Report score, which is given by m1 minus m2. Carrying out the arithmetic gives -0.2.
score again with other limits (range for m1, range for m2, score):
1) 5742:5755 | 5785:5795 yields -0.1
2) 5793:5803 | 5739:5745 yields 0.0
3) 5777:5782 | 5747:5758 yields 0.4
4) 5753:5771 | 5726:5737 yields -1.0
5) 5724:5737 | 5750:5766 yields 1.2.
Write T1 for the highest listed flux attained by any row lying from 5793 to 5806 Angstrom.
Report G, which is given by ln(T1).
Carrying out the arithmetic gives 2.20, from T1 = 9.02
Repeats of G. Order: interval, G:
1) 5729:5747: 2.24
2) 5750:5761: 2.16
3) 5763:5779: 2.17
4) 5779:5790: 2.18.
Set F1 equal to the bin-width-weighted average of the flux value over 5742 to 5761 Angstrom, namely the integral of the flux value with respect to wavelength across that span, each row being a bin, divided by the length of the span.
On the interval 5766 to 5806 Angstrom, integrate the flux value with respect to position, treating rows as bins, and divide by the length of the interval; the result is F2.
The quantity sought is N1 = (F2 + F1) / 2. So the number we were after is 8.42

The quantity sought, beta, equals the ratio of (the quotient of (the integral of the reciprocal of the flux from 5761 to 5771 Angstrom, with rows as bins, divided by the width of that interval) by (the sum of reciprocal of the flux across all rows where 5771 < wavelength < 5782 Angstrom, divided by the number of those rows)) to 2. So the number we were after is 0.519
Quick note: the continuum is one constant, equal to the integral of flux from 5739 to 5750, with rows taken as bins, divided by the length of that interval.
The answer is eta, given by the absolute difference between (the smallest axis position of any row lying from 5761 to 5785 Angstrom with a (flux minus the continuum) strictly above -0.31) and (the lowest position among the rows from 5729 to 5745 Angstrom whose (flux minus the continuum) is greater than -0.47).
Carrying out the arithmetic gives 34.4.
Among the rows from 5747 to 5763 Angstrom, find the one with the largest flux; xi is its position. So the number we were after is 5751.30 Angstrom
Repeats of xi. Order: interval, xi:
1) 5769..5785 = 5777.85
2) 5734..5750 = 5735.43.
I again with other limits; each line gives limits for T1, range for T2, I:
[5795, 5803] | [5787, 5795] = 0.52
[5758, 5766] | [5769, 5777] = 0.50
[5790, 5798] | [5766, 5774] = 0.46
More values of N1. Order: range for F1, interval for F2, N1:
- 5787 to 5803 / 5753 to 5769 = 8.45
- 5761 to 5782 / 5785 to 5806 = 8.50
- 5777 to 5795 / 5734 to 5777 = 8.42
